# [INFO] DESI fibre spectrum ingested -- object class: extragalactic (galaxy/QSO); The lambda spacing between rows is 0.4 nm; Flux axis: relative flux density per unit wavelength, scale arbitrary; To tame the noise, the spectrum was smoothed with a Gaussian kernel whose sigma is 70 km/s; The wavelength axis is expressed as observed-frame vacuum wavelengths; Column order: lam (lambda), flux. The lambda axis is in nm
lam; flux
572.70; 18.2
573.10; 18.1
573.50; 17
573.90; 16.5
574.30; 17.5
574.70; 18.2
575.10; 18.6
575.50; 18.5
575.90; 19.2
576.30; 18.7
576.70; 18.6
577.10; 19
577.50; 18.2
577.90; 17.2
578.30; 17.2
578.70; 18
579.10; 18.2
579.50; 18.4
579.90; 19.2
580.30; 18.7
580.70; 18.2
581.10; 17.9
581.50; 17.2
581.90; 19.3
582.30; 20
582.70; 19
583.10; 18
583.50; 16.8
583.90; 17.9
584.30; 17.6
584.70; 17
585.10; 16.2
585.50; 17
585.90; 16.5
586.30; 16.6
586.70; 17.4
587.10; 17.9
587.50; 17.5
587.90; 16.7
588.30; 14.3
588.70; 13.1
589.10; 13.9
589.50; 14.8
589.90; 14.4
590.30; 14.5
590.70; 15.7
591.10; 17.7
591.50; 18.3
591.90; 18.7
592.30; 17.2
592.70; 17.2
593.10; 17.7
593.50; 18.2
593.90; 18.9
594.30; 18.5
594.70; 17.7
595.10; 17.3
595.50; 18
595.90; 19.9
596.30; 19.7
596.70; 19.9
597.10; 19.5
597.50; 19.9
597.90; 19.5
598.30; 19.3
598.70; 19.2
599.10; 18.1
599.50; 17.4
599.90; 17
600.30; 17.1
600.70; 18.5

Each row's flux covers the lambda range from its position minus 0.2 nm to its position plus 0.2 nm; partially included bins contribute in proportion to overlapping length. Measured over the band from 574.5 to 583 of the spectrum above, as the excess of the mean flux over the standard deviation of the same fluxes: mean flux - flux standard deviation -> 17.7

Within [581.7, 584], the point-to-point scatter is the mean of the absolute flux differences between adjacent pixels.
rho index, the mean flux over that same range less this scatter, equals 17.5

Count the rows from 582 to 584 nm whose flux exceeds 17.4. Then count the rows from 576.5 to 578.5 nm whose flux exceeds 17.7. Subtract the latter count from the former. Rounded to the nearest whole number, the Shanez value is 1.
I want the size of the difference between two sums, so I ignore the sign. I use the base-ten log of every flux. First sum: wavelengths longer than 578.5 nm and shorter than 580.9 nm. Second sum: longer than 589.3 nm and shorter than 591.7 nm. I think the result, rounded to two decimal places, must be 0.40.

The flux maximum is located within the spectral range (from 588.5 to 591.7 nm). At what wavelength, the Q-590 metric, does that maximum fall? 591.50 nm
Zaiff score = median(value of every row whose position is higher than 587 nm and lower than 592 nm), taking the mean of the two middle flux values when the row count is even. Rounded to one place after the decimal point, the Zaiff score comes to 15.7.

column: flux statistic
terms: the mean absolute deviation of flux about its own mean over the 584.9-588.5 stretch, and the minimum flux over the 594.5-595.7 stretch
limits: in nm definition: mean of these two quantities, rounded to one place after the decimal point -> 9.0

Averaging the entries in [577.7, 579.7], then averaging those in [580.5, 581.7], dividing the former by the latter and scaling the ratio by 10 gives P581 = 10.0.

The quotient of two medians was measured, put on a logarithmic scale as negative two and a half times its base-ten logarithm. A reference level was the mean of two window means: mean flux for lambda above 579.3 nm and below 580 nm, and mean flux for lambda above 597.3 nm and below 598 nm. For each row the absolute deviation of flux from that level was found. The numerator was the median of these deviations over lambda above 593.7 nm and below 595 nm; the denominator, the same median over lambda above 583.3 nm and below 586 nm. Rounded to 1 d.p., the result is 1.2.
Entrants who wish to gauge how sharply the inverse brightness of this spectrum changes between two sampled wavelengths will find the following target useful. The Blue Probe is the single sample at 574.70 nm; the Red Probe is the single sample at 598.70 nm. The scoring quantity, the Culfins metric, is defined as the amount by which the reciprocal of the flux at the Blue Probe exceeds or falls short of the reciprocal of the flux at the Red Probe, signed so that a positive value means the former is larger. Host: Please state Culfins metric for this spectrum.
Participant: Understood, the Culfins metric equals 0.0029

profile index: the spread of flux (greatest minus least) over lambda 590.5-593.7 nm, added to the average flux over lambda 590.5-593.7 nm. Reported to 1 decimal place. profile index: 20.6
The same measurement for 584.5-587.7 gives 18.7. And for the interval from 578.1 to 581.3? 20.2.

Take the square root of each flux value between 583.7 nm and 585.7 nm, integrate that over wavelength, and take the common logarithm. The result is 0.918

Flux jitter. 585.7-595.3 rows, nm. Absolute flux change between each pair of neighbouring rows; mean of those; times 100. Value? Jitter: 76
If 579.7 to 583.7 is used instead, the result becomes 89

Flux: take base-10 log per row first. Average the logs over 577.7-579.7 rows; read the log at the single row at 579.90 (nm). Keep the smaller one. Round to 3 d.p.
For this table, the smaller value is 1.250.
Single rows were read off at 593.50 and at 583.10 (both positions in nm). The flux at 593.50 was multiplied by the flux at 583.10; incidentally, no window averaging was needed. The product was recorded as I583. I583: 328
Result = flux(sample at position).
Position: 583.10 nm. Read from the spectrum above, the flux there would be 18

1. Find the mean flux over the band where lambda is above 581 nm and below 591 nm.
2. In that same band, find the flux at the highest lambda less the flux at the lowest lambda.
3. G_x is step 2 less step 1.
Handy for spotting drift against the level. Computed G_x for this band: -18.9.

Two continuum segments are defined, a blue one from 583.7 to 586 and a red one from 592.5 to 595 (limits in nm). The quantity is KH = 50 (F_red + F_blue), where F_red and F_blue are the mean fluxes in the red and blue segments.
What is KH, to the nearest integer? 1753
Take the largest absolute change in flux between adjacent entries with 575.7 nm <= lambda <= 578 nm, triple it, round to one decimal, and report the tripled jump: 3.0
